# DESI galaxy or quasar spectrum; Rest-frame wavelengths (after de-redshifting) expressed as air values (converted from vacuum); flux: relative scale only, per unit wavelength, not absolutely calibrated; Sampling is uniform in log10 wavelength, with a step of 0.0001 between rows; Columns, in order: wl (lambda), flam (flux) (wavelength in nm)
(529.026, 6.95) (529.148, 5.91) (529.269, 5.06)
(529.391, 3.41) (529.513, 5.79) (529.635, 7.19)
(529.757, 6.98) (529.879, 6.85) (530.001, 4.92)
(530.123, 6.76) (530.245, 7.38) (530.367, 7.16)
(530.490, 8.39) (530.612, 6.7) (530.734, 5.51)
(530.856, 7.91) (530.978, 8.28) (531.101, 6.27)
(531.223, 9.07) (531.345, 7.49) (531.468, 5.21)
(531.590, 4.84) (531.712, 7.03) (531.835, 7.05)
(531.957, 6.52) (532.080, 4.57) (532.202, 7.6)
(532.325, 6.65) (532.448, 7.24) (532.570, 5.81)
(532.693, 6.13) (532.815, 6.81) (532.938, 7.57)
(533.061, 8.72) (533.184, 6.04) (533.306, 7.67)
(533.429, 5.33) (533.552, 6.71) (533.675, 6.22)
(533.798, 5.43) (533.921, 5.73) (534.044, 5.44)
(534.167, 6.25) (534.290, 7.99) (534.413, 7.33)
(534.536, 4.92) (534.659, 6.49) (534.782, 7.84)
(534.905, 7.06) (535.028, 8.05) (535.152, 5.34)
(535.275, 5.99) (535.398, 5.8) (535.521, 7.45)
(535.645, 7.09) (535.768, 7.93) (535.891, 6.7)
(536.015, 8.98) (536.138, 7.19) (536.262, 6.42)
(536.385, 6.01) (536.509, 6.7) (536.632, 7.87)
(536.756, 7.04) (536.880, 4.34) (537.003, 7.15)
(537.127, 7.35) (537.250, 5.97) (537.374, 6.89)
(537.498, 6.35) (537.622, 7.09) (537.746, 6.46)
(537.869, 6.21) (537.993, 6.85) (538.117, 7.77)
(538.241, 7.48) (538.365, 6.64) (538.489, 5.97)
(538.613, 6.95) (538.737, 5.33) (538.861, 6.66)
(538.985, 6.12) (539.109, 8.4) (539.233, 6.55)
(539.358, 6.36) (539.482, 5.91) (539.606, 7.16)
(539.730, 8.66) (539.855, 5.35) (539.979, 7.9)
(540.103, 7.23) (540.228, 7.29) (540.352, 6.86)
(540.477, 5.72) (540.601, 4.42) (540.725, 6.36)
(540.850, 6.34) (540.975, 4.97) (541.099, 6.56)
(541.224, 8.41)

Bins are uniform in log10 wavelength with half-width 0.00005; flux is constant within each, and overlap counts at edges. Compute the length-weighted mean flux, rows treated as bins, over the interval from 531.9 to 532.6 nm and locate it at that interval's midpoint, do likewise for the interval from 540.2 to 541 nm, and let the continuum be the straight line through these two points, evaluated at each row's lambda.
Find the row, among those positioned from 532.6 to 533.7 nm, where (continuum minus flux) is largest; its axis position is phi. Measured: 533.429 nm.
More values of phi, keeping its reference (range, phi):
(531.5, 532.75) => 532.080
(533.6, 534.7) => 534.536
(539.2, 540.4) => 539.855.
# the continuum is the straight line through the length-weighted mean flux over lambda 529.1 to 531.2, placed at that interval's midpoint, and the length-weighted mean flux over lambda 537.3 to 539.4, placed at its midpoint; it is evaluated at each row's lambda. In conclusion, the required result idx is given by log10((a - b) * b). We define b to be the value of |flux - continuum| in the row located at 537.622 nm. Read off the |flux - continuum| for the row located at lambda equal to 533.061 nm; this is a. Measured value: -0.2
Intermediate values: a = 2.1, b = 0.40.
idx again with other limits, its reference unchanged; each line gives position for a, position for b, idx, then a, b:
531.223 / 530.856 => 0.2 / 2.5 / 1.35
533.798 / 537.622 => -0.5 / 1.2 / 0.40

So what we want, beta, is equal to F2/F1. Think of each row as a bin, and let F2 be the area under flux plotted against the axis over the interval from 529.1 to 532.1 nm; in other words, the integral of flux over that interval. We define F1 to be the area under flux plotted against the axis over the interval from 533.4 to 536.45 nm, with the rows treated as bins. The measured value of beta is 0.97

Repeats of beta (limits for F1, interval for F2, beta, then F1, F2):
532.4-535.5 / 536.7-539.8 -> 1.02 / 20.4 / 20.8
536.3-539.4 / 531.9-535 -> 0.99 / 20.6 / 20.4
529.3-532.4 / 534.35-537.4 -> 1.01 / 20.5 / 20.7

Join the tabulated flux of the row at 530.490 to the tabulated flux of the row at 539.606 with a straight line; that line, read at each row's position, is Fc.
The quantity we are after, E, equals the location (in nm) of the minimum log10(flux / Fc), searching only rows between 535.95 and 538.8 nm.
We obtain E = 536.880 nm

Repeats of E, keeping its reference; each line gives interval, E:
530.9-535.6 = 532.080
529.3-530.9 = 529.391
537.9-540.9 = 540.601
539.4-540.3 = 539.855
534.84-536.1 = 535.152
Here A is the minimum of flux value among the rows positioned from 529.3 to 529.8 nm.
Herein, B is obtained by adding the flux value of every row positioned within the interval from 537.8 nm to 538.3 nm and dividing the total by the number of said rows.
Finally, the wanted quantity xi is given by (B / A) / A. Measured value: 0.61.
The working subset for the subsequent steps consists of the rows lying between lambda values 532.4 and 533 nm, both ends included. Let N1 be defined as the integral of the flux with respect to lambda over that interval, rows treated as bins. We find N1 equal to 4.02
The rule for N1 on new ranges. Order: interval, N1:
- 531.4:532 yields 3.68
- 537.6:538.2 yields 4.13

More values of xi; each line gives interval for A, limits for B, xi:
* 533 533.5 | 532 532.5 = 0.23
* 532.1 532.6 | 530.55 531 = 0.21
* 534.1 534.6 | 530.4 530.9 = 0.29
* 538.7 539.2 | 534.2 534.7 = 0.24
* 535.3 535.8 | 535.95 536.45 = 0.21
